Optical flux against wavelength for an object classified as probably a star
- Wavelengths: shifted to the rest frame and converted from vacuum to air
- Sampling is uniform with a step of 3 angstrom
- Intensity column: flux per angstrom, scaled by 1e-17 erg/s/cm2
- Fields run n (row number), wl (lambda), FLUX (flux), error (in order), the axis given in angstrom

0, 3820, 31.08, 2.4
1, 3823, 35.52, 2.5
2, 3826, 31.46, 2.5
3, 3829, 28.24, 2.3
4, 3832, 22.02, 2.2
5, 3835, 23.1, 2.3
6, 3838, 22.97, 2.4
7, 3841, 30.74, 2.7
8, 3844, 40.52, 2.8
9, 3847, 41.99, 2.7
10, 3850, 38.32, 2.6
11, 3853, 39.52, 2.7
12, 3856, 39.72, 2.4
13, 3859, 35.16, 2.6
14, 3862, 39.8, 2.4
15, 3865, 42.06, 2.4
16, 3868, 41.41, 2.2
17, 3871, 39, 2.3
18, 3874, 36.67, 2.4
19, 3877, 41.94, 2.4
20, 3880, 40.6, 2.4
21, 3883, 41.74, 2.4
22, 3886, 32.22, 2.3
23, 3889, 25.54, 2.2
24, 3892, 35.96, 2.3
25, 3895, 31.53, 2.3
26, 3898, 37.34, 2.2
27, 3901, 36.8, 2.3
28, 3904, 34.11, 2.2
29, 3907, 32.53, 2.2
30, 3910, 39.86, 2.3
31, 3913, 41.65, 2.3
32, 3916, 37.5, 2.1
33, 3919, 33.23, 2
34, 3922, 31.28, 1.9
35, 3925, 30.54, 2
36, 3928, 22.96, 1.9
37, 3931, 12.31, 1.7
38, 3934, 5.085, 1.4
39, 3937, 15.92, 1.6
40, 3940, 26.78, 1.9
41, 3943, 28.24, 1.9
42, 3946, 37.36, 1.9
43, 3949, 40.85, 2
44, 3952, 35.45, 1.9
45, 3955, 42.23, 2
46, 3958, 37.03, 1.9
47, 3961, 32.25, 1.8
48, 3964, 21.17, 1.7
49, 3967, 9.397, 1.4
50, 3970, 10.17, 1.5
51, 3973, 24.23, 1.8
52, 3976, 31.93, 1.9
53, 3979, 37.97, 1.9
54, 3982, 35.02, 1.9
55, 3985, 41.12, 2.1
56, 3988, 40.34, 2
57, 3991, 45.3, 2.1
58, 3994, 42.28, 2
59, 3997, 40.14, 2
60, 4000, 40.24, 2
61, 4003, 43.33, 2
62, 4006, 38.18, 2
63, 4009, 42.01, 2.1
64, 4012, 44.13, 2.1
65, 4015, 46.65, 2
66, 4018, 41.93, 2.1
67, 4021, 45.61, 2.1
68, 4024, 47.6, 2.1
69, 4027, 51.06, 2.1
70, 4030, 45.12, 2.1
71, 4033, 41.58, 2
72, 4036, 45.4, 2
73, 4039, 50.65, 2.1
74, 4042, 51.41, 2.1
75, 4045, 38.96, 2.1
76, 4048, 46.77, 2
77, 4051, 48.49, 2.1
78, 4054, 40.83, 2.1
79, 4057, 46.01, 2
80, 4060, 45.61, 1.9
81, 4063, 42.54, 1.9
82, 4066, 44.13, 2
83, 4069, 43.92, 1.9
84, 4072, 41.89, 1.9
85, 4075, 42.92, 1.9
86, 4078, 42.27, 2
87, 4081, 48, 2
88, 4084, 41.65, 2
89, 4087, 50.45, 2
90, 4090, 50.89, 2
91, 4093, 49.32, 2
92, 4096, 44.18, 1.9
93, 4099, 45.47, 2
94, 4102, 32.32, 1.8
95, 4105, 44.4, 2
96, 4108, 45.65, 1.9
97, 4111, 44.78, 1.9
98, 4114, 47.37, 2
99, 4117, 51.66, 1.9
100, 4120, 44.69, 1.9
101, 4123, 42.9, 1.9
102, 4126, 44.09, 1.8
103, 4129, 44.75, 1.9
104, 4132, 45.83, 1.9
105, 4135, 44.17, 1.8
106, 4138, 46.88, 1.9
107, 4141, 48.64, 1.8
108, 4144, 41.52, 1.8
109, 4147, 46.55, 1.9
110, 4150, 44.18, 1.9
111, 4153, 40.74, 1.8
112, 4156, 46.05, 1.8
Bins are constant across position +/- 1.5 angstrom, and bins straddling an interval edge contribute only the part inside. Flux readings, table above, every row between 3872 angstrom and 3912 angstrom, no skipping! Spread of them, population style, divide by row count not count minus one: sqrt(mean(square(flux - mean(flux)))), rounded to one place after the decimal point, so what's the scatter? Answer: 4.5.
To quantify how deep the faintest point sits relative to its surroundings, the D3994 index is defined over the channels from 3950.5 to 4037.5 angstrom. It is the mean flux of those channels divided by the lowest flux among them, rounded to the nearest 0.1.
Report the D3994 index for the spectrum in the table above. 4.0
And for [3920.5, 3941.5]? 4.1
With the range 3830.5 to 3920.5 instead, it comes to 1.6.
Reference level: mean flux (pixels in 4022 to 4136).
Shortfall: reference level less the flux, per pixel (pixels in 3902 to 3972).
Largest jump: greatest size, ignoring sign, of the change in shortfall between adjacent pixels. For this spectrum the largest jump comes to 11.8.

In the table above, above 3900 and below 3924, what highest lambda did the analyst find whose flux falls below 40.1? 3922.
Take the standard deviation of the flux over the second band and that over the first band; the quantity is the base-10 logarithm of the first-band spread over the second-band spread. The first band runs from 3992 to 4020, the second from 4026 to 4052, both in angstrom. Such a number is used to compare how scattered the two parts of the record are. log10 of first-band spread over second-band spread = -0.24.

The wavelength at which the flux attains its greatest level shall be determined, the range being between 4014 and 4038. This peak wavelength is 4027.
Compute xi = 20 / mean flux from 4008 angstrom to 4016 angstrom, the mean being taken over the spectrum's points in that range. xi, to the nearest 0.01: 0.45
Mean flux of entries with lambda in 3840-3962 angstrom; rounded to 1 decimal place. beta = 34.3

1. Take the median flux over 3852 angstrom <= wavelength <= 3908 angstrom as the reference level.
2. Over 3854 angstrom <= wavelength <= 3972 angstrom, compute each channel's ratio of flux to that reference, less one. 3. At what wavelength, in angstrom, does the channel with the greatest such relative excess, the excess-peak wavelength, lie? 3955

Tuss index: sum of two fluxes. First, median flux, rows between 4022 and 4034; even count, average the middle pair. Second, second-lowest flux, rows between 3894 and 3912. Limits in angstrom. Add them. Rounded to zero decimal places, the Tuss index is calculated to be 79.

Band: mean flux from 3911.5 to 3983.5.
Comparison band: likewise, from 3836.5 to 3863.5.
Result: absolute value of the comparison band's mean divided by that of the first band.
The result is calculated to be 1.29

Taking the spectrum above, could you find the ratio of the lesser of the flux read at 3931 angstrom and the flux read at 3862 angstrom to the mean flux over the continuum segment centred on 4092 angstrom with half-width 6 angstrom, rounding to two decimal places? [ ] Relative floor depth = 0.25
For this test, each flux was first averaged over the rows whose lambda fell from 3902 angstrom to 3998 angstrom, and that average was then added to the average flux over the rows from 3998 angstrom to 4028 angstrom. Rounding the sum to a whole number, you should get 75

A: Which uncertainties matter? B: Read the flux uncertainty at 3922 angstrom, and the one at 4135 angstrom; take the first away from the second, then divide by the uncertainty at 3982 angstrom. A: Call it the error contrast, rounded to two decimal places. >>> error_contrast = -0.05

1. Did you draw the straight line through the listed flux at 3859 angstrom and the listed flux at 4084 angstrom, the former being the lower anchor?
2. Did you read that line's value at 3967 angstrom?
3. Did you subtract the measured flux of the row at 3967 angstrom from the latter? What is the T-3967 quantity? 29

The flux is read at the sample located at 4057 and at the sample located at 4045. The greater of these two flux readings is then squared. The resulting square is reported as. 2117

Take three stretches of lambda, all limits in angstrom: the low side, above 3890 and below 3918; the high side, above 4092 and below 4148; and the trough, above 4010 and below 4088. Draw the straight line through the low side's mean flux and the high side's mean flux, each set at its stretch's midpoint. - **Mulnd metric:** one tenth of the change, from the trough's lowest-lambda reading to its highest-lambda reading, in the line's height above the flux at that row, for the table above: -0.33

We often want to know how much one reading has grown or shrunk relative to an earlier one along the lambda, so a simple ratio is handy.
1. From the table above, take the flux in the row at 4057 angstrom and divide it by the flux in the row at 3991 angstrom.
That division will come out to 1.0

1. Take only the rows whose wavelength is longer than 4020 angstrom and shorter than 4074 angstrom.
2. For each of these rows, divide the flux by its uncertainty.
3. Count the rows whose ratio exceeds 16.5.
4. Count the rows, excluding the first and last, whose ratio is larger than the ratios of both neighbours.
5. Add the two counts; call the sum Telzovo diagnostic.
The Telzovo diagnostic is 23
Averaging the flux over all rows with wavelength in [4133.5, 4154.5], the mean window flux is 44.7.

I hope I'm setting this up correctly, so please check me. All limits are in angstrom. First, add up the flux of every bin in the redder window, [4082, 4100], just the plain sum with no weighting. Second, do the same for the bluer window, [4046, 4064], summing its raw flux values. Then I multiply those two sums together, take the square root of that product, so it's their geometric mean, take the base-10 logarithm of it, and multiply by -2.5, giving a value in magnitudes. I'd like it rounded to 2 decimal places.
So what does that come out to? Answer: -6.10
